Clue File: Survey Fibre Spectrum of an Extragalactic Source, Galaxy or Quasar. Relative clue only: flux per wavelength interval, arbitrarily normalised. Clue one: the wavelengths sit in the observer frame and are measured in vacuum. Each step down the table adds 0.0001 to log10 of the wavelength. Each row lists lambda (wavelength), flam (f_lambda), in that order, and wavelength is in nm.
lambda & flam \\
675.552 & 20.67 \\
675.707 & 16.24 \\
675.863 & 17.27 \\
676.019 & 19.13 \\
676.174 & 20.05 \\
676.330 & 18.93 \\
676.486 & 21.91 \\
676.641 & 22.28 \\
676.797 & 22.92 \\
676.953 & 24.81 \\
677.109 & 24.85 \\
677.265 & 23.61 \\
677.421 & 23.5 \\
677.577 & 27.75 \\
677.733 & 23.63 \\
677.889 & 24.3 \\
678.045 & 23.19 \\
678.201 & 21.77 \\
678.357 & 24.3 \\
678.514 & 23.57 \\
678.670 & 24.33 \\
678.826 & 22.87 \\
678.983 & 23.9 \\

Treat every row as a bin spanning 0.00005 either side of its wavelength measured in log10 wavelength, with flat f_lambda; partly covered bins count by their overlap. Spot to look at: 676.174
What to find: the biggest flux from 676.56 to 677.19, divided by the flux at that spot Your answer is 1.24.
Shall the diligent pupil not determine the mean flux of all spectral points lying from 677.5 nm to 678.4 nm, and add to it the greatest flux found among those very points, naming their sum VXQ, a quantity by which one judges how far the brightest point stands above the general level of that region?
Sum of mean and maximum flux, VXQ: 51.9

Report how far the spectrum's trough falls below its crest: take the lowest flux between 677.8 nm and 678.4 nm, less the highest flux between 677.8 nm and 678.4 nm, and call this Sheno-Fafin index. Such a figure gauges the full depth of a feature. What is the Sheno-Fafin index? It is -2.5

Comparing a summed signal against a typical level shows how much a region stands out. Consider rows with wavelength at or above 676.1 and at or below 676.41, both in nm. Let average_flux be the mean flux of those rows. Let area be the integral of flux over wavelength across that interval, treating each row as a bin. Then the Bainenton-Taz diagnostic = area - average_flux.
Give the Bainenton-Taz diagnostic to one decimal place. -13.4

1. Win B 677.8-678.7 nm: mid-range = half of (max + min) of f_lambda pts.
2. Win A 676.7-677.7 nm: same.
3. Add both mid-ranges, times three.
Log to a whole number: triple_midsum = 145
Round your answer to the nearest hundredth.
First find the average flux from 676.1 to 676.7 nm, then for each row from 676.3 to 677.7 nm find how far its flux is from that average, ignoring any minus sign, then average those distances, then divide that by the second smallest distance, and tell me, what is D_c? 2.03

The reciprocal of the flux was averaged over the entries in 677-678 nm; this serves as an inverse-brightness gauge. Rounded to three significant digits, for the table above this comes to 0.0408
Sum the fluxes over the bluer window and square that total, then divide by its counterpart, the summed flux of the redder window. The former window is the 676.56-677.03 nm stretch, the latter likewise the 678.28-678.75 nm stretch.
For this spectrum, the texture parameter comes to 68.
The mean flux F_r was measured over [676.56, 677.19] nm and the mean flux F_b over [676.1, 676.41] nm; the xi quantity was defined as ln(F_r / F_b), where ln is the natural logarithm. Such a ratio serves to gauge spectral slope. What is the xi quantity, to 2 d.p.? 0.20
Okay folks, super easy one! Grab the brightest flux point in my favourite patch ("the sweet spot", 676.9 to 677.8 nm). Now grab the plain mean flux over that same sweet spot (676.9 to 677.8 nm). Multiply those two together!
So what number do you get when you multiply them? 685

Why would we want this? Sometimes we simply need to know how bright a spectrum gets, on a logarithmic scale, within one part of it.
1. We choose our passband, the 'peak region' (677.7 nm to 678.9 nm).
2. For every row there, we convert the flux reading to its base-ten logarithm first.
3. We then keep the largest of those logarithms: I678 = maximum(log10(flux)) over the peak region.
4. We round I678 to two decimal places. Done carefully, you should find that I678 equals 1.39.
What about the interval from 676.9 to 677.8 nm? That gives 1.44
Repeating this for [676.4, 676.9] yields 1.36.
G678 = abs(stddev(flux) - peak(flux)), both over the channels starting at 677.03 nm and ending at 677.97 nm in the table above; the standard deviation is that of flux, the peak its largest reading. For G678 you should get 26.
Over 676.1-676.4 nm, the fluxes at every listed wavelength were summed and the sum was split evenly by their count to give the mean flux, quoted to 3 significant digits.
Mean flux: 19.5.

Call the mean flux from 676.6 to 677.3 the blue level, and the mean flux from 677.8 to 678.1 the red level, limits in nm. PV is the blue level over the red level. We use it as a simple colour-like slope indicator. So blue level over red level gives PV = 1.00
